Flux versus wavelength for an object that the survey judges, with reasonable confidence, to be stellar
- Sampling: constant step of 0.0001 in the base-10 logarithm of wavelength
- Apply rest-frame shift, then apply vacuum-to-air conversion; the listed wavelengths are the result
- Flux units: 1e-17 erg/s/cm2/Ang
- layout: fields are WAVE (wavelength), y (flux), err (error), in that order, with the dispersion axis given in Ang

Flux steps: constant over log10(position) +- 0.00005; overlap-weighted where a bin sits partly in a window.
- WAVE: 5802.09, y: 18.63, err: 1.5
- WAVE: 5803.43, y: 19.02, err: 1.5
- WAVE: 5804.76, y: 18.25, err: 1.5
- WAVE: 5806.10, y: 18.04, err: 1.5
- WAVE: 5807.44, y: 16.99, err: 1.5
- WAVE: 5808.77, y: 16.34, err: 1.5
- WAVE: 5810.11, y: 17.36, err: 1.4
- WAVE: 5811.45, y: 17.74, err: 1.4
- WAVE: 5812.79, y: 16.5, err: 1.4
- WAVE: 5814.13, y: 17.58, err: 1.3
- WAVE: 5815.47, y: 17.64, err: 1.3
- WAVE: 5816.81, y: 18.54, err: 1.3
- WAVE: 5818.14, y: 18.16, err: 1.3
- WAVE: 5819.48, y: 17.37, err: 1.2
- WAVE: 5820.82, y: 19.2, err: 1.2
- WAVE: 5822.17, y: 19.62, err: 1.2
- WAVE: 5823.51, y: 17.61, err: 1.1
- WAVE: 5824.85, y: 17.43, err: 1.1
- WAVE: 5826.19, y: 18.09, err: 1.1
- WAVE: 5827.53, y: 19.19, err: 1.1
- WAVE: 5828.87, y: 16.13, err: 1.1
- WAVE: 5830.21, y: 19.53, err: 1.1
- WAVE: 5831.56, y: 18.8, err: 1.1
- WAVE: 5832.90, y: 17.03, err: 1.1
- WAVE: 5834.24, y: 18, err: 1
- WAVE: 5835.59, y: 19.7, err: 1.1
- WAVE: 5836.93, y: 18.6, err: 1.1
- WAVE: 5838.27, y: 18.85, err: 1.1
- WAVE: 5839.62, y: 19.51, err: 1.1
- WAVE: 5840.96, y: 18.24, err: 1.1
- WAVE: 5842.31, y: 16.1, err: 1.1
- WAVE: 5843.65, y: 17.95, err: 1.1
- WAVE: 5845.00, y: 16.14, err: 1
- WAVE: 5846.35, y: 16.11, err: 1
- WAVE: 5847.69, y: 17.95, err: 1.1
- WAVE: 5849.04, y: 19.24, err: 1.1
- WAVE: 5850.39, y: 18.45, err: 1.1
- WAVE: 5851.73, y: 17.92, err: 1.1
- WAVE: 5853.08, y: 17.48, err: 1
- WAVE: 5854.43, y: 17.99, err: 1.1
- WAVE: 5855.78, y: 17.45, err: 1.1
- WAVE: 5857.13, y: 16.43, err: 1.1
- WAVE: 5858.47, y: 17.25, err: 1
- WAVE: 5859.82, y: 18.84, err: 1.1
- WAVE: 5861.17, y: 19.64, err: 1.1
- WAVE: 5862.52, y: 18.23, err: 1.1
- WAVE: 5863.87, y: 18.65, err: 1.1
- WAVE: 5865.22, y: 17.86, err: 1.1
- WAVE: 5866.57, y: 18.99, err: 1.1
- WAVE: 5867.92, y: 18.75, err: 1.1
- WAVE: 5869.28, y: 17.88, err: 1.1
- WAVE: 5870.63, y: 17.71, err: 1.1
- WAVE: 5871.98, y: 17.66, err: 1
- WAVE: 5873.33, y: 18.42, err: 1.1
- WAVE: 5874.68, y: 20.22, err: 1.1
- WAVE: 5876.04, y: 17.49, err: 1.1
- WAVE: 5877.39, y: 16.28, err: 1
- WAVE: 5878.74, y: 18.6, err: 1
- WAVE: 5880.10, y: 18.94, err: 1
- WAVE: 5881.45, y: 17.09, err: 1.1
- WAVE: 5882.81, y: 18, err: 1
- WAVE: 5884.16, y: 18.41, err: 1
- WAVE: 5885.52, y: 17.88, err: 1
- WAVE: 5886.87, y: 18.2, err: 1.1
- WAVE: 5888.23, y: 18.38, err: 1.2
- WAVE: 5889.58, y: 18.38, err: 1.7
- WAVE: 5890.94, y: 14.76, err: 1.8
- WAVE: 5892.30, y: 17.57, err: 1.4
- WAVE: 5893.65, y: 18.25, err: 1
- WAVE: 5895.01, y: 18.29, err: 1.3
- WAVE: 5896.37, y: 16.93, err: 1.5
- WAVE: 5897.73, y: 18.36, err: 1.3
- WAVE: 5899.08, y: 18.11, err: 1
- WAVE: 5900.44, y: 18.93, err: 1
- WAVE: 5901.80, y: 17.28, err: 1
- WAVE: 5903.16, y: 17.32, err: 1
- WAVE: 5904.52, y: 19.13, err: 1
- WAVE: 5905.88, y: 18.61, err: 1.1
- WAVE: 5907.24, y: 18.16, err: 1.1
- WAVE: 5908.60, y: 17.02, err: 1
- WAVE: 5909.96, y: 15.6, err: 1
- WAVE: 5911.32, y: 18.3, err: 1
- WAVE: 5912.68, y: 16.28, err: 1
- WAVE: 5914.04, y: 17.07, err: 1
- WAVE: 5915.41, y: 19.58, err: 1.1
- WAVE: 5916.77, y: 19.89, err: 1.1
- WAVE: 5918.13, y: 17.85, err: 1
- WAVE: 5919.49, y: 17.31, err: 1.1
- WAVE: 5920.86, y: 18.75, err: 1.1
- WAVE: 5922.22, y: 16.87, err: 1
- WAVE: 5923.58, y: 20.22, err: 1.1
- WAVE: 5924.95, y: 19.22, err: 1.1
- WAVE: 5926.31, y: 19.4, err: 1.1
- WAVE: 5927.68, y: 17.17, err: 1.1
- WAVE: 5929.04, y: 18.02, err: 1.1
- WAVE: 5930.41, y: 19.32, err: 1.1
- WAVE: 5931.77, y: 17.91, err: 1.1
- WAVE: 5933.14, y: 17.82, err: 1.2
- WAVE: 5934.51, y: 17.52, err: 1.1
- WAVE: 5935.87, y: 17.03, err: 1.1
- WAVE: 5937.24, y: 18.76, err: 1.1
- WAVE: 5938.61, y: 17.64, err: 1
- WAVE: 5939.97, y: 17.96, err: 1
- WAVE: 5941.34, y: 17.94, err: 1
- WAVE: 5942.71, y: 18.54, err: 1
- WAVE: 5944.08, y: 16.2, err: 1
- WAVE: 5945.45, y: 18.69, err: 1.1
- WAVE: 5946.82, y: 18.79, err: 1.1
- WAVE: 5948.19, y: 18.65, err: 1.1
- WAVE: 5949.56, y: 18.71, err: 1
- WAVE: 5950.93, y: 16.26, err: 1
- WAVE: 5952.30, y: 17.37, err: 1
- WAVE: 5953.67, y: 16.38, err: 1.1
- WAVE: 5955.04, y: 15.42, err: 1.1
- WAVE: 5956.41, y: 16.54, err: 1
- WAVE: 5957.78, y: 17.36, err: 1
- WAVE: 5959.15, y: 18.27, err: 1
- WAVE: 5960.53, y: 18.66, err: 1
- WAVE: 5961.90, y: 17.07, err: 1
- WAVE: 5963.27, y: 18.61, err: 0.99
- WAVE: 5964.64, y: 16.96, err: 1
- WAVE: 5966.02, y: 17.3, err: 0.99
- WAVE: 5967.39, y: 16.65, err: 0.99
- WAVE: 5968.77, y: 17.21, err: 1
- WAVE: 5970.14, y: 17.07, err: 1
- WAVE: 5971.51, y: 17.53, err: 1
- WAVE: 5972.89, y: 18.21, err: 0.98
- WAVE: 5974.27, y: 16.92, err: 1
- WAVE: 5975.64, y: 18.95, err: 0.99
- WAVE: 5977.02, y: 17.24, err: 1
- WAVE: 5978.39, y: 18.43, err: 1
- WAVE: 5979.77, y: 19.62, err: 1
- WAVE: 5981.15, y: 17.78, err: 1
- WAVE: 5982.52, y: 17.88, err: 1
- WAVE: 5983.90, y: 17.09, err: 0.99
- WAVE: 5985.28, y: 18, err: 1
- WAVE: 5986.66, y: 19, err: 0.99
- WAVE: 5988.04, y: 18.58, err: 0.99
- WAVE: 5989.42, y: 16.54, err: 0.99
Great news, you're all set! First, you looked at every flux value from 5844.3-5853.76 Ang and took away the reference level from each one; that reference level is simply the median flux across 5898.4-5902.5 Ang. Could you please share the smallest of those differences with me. -2.00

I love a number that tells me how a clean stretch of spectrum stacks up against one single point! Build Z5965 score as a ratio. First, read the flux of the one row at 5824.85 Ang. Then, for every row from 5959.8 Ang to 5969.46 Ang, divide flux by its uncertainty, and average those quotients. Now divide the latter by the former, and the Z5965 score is 1.01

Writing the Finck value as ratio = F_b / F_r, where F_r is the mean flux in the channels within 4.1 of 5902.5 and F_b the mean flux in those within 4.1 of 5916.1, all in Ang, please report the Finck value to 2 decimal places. 0.99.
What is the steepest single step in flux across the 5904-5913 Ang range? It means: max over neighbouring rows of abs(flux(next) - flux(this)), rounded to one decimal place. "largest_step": 2.7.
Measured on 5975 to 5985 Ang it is 1.8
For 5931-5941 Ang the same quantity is 1.7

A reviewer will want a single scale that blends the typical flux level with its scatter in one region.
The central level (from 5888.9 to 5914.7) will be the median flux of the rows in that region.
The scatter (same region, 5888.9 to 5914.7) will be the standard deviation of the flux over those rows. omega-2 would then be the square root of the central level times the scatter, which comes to 4.5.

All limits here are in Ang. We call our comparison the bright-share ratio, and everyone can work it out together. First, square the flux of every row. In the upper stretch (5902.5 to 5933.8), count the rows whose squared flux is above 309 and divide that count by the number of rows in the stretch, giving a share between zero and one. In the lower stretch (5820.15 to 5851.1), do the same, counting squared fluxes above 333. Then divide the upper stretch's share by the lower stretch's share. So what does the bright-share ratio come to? 1.4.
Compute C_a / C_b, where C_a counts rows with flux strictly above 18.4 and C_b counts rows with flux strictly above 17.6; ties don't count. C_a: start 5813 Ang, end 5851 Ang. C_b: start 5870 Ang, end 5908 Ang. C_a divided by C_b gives 0.60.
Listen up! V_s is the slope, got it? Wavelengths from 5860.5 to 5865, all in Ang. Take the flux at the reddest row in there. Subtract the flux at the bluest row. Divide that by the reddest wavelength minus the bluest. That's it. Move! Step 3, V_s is -0.37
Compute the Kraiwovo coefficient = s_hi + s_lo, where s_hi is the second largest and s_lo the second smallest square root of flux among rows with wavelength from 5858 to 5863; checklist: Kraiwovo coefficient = 8.6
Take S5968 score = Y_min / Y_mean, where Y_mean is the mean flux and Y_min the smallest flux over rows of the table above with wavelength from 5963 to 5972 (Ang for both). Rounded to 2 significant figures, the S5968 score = 0.96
